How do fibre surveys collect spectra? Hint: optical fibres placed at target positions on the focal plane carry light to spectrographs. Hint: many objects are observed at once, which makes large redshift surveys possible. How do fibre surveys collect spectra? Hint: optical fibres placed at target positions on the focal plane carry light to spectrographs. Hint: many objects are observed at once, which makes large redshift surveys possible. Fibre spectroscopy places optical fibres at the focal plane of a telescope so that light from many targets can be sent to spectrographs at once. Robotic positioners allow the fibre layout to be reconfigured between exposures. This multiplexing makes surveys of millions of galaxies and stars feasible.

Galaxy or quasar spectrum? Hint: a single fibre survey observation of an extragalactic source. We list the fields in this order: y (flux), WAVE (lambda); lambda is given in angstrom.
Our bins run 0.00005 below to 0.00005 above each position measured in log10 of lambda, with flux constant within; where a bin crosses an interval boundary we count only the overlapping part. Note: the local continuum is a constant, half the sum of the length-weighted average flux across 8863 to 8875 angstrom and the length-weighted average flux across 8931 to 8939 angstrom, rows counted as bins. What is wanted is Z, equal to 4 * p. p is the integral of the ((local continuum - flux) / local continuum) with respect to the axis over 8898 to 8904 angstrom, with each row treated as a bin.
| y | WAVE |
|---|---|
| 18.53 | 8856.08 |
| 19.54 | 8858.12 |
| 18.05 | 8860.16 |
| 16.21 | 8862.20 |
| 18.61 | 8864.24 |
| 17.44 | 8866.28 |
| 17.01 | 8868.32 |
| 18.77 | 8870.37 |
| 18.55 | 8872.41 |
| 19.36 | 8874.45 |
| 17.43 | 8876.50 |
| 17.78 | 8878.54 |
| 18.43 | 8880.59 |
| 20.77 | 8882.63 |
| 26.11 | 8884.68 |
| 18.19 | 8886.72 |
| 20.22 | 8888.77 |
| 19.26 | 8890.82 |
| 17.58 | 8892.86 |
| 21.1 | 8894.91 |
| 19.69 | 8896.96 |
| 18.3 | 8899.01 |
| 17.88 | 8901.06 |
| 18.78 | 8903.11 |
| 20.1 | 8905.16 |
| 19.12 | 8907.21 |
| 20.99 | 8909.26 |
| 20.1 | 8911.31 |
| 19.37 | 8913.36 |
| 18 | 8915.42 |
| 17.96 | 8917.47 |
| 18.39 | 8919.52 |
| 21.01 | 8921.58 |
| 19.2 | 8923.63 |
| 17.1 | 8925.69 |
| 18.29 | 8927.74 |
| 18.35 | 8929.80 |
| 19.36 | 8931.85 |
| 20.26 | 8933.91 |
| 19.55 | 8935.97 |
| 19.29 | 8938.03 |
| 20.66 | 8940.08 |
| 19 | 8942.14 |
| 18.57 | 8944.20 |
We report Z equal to 0.8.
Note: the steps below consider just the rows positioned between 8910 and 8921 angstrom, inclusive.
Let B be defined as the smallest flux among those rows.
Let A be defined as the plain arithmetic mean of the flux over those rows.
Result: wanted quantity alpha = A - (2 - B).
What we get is 35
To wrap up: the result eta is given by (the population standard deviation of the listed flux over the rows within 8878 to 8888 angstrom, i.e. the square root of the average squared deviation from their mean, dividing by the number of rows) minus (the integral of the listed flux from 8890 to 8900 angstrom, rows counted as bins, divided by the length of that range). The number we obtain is -16.1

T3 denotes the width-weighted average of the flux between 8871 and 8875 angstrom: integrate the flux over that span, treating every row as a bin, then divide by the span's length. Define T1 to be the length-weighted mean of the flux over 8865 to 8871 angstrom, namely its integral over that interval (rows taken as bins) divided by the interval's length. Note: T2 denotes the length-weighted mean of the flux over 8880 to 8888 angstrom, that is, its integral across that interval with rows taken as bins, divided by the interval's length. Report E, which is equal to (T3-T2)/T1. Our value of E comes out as -0.12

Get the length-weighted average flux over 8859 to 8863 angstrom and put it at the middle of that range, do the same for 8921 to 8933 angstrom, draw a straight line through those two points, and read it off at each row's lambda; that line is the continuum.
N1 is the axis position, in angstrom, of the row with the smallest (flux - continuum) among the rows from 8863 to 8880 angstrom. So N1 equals 8868.32 angstrom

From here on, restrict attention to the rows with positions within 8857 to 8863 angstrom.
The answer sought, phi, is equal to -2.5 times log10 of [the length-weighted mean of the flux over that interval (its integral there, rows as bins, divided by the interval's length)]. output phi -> -3.14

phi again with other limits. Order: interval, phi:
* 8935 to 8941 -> -3.24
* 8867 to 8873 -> -3.14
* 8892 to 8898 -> -3.22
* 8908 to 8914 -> -3.26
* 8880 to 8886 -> -3.35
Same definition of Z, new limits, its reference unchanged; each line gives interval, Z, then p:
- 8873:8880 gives 1.0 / 0.25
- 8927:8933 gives 0.2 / 0.06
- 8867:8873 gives 1.1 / 0.27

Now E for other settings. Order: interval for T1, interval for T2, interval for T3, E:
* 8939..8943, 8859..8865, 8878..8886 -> 0.16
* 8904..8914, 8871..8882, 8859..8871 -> -0.04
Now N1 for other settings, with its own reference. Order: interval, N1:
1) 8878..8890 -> 8878.54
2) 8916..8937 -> 8925.69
